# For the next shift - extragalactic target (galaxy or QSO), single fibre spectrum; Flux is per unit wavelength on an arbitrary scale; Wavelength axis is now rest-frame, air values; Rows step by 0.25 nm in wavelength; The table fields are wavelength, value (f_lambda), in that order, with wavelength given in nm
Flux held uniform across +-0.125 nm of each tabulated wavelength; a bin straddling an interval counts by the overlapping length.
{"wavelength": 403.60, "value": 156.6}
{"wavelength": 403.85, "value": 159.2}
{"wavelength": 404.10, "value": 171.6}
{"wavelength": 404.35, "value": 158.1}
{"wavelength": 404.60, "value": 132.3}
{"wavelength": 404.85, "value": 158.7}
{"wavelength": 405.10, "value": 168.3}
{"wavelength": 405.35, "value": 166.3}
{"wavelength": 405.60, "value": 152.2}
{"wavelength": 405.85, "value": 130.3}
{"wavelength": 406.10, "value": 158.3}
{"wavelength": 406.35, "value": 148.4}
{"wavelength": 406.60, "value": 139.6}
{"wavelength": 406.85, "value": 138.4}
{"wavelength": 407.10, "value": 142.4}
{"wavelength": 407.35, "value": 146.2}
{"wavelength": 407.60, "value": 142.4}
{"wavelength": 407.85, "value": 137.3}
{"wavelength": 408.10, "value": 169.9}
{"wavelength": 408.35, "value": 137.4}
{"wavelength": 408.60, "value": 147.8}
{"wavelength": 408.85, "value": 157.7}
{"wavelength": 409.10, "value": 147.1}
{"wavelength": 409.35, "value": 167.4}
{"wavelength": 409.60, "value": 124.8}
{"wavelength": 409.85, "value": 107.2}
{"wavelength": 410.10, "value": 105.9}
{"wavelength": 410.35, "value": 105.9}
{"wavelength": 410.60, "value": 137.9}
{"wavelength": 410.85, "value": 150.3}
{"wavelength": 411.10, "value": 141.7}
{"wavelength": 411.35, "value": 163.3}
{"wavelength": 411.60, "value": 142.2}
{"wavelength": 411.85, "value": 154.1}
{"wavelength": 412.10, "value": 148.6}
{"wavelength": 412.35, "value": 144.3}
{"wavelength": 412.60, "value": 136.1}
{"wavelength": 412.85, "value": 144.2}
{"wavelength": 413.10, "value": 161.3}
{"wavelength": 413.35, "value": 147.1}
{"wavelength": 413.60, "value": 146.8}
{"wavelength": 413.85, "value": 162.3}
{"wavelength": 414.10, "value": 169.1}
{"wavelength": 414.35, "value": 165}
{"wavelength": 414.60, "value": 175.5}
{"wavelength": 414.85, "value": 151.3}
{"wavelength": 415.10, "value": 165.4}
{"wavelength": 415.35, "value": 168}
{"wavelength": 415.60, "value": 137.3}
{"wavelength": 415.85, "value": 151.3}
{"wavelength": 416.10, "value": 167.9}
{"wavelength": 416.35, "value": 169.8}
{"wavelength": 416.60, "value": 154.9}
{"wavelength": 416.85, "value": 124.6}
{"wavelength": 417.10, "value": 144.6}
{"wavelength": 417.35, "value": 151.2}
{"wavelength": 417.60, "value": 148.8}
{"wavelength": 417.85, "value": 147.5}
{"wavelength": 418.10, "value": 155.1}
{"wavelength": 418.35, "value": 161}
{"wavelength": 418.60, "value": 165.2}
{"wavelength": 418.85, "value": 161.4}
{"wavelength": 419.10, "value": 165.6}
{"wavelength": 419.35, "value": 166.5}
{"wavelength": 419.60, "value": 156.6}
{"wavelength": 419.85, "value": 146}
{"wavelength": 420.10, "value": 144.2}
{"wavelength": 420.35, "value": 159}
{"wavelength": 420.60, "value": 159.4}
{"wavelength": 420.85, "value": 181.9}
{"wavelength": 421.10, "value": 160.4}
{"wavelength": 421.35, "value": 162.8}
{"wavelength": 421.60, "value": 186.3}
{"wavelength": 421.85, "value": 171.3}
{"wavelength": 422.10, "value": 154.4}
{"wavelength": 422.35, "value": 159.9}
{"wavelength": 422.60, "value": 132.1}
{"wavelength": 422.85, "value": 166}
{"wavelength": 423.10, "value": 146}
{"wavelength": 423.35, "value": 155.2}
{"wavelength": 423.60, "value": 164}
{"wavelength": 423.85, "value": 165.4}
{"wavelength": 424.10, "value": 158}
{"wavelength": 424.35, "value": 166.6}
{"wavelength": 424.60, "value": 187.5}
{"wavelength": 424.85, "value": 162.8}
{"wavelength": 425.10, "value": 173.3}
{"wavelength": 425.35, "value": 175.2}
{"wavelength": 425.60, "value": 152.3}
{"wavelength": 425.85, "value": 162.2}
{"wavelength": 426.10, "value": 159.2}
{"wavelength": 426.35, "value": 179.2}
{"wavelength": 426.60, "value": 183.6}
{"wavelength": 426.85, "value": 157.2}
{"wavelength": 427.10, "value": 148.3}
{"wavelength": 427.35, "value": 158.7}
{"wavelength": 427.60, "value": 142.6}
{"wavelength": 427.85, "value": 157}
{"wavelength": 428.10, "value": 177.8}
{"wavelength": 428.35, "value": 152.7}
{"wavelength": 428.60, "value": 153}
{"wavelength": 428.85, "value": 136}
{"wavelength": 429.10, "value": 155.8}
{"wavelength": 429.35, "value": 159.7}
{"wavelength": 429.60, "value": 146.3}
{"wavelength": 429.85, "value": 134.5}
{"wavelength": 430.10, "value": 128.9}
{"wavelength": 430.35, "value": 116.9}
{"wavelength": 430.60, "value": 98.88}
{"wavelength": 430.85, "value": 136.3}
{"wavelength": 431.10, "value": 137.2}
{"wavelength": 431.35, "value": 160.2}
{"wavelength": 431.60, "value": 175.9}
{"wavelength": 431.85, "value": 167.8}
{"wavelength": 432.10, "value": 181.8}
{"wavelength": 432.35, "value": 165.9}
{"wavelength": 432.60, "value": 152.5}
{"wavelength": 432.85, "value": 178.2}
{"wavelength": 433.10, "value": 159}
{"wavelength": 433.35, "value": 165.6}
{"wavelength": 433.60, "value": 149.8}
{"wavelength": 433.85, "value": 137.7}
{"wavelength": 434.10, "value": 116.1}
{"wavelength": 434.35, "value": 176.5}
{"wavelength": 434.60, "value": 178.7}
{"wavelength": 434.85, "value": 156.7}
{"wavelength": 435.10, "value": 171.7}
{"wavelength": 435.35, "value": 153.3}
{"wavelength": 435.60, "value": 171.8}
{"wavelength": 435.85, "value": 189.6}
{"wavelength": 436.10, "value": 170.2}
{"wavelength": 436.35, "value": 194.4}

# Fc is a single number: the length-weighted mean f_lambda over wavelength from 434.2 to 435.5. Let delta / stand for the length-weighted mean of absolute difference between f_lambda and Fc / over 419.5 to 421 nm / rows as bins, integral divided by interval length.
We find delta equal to 14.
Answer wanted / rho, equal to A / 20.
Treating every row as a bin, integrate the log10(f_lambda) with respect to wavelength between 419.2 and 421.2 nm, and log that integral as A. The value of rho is 0.220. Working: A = 4.40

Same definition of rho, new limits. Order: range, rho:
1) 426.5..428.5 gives 0.220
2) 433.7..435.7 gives 0.219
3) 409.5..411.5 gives 0.211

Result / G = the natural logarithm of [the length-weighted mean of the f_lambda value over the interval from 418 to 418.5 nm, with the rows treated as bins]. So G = 5.07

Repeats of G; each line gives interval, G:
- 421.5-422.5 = 5.12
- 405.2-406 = 5.01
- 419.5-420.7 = 5.03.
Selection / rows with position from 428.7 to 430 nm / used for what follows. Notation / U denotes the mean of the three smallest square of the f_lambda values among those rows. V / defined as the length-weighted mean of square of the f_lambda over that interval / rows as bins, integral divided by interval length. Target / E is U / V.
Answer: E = 0.899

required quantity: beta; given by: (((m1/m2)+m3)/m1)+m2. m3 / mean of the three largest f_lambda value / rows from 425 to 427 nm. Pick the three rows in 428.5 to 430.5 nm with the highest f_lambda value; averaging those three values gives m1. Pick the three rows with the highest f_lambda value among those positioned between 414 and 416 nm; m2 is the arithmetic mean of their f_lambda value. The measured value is 172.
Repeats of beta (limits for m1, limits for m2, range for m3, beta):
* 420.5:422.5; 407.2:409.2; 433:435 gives 159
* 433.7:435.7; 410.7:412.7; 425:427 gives 157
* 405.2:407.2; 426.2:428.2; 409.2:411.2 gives 181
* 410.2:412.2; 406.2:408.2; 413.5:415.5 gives 156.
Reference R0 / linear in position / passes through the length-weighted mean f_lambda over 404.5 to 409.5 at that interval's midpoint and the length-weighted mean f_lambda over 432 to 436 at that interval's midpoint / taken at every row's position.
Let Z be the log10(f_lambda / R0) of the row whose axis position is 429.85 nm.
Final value -0.08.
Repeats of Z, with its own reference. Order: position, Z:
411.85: 0.01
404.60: -0.05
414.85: -0.01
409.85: -0.15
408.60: -0.01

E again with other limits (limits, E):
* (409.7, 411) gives 0.743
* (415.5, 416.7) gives 0.888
